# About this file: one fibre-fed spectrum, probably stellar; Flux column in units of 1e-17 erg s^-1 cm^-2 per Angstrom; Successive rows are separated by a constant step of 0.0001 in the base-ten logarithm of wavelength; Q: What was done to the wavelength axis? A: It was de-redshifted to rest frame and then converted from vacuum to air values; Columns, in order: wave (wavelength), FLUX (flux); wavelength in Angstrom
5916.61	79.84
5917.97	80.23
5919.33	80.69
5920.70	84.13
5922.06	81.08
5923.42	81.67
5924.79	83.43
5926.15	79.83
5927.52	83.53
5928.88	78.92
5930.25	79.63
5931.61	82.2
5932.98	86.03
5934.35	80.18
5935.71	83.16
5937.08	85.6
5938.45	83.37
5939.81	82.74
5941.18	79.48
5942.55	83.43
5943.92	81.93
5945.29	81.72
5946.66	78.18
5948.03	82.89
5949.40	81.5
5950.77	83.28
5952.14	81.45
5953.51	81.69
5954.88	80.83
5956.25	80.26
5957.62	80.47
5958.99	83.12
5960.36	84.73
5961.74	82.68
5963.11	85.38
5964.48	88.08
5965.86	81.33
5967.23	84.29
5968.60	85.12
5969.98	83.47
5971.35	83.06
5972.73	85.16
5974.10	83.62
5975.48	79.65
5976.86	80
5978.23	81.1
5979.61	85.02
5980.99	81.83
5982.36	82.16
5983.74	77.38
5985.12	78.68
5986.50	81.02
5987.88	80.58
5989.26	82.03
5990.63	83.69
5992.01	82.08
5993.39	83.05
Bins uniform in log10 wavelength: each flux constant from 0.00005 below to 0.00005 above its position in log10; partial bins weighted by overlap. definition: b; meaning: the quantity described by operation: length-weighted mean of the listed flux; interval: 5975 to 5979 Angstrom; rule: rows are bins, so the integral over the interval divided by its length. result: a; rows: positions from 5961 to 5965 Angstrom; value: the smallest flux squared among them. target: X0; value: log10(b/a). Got -1.93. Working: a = 6836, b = 80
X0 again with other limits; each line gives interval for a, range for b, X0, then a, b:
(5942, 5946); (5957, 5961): -1.91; 6678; 83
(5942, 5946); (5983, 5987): -1.93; 6678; 79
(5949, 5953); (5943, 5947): -1.91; 6634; 81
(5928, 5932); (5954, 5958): -1.89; 6228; 81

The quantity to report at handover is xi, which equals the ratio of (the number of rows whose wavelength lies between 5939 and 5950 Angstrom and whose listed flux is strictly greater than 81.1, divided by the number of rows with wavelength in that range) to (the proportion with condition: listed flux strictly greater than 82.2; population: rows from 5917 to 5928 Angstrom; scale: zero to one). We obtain 2.0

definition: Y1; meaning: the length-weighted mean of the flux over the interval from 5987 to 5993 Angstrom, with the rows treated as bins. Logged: 82.2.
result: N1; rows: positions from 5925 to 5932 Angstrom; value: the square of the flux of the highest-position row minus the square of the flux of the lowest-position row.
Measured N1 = 384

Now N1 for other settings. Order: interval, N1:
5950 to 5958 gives -460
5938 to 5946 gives -272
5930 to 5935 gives 88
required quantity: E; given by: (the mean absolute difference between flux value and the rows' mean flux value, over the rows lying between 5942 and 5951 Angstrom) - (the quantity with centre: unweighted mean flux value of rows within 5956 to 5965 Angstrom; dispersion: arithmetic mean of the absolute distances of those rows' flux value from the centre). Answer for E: -1.0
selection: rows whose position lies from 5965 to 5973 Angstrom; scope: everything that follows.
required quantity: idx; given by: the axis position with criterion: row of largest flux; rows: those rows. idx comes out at 5972.73 Angstrom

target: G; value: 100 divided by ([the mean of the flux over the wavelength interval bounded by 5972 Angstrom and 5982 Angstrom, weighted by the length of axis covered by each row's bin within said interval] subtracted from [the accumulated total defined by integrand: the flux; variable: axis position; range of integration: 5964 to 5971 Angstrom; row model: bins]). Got 0.20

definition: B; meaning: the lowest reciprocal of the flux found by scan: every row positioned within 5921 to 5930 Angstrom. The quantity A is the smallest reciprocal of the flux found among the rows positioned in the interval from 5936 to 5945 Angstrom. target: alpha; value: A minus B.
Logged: -0.0003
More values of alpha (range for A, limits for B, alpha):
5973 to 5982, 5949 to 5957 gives -0.0002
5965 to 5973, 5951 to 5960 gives -0.0003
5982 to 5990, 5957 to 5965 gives 0.0008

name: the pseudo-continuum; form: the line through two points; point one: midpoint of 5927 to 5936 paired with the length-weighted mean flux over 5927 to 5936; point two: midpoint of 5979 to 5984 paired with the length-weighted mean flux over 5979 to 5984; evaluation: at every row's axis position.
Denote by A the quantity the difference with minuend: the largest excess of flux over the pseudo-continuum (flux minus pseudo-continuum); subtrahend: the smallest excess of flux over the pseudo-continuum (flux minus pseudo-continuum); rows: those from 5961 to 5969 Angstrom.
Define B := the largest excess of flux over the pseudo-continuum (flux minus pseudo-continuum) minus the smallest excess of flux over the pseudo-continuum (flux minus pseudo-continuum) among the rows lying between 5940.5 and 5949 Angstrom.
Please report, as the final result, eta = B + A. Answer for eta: 12.0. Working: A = 6.8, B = 5.3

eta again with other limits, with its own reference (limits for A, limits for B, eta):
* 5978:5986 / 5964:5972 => 14.4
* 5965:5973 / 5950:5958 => 6.8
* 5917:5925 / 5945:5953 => 9.0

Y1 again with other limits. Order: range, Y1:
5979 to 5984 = 81.9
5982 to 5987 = 79.5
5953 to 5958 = 80.9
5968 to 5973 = 84.0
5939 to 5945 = 81.9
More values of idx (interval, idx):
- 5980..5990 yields 5982.36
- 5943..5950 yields 5948.03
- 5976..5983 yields 5979.61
